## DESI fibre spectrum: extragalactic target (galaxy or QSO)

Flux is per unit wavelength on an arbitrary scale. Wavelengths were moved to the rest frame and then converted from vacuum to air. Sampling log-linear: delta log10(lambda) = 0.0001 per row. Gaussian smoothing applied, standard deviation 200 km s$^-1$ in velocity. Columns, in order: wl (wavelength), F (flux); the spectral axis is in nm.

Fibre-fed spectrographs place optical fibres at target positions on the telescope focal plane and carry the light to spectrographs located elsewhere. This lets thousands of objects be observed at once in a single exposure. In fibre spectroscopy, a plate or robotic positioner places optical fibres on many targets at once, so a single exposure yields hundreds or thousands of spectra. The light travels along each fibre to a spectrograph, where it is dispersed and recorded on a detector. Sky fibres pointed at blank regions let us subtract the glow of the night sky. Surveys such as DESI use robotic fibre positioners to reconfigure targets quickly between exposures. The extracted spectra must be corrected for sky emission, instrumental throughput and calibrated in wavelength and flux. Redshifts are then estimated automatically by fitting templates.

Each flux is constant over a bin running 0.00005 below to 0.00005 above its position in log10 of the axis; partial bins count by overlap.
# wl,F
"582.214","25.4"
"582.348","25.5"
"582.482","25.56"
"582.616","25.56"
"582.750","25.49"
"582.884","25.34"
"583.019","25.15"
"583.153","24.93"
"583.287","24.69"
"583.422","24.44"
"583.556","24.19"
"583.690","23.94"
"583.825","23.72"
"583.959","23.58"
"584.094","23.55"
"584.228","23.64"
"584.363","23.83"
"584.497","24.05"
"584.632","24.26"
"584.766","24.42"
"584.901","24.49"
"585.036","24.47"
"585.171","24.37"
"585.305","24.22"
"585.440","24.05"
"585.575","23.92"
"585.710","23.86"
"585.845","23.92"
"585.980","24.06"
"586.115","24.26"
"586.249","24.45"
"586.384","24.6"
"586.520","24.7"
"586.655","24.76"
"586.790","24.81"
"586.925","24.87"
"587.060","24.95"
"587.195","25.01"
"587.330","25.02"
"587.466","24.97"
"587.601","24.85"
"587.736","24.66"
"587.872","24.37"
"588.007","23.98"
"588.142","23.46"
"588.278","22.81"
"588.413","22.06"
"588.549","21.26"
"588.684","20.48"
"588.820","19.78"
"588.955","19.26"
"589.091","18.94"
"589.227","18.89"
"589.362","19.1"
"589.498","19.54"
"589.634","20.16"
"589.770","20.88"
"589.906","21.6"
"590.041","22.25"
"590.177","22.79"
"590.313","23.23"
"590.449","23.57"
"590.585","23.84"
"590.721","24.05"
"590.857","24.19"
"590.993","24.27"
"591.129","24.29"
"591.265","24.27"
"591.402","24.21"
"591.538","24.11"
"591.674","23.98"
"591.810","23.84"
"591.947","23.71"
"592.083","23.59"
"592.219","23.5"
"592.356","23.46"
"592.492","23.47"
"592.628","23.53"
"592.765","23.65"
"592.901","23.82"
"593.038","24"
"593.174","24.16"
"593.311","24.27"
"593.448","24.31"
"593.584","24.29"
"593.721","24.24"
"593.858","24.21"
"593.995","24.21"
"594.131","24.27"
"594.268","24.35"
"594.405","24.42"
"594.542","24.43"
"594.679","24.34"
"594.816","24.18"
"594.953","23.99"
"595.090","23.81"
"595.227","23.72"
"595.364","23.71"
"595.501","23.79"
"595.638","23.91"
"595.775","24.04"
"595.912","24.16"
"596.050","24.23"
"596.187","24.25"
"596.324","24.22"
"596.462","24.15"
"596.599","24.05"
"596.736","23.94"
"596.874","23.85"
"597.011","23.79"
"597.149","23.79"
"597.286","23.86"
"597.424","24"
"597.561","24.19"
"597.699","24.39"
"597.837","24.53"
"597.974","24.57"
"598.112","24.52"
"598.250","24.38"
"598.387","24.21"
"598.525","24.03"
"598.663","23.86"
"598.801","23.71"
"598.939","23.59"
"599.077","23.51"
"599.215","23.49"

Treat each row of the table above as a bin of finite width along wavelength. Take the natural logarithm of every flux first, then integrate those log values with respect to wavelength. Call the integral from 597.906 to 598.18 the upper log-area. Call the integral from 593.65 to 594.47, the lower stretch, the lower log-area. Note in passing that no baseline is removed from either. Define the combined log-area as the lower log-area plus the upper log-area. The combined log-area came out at 3.5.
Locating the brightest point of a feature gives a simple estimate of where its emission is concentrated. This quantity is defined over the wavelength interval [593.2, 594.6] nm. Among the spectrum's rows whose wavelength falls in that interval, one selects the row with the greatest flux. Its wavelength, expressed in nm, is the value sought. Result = 594.542 nm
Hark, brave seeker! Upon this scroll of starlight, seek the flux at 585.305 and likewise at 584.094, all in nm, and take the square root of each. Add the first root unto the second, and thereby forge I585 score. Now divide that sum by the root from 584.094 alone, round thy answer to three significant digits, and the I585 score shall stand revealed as 2.01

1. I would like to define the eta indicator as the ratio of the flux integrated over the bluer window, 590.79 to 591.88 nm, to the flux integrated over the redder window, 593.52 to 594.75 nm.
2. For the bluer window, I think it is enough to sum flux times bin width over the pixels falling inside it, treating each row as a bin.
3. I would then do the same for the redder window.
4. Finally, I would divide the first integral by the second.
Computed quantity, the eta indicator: 0.88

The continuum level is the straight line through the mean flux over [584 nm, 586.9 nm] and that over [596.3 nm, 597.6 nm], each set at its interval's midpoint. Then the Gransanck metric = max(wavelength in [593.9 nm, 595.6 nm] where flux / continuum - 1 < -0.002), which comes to 595.501 nm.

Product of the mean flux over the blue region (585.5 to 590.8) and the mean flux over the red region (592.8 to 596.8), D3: 553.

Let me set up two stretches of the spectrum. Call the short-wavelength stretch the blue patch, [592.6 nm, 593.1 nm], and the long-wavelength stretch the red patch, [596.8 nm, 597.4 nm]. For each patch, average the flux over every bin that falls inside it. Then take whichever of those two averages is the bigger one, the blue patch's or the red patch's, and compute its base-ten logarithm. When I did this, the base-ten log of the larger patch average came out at 1.38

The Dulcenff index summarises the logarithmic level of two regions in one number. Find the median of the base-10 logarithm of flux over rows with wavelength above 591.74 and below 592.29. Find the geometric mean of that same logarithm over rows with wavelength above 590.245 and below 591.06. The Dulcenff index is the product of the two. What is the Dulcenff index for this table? 1.893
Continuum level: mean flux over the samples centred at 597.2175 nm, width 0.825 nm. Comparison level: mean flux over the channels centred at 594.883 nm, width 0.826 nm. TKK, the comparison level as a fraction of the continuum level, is 1.01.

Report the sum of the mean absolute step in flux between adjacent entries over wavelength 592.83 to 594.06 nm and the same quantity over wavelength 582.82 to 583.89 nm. 0.31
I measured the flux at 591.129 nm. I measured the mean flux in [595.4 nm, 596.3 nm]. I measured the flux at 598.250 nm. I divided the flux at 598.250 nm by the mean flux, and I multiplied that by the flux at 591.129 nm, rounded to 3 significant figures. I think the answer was 24.6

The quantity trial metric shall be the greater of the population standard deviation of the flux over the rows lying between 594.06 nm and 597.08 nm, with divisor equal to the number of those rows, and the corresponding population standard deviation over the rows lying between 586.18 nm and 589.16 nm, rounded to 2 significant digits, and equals 2.0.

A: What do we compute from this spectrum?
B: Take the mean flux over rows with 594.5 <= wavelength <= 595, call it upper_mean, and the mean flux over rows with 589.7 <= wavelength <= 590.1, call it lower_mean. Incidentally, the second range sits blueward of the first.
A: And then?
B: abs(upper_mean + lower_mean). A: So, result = 45.8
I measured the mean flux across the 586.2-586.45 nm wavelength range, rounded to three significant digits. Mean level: 24.5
